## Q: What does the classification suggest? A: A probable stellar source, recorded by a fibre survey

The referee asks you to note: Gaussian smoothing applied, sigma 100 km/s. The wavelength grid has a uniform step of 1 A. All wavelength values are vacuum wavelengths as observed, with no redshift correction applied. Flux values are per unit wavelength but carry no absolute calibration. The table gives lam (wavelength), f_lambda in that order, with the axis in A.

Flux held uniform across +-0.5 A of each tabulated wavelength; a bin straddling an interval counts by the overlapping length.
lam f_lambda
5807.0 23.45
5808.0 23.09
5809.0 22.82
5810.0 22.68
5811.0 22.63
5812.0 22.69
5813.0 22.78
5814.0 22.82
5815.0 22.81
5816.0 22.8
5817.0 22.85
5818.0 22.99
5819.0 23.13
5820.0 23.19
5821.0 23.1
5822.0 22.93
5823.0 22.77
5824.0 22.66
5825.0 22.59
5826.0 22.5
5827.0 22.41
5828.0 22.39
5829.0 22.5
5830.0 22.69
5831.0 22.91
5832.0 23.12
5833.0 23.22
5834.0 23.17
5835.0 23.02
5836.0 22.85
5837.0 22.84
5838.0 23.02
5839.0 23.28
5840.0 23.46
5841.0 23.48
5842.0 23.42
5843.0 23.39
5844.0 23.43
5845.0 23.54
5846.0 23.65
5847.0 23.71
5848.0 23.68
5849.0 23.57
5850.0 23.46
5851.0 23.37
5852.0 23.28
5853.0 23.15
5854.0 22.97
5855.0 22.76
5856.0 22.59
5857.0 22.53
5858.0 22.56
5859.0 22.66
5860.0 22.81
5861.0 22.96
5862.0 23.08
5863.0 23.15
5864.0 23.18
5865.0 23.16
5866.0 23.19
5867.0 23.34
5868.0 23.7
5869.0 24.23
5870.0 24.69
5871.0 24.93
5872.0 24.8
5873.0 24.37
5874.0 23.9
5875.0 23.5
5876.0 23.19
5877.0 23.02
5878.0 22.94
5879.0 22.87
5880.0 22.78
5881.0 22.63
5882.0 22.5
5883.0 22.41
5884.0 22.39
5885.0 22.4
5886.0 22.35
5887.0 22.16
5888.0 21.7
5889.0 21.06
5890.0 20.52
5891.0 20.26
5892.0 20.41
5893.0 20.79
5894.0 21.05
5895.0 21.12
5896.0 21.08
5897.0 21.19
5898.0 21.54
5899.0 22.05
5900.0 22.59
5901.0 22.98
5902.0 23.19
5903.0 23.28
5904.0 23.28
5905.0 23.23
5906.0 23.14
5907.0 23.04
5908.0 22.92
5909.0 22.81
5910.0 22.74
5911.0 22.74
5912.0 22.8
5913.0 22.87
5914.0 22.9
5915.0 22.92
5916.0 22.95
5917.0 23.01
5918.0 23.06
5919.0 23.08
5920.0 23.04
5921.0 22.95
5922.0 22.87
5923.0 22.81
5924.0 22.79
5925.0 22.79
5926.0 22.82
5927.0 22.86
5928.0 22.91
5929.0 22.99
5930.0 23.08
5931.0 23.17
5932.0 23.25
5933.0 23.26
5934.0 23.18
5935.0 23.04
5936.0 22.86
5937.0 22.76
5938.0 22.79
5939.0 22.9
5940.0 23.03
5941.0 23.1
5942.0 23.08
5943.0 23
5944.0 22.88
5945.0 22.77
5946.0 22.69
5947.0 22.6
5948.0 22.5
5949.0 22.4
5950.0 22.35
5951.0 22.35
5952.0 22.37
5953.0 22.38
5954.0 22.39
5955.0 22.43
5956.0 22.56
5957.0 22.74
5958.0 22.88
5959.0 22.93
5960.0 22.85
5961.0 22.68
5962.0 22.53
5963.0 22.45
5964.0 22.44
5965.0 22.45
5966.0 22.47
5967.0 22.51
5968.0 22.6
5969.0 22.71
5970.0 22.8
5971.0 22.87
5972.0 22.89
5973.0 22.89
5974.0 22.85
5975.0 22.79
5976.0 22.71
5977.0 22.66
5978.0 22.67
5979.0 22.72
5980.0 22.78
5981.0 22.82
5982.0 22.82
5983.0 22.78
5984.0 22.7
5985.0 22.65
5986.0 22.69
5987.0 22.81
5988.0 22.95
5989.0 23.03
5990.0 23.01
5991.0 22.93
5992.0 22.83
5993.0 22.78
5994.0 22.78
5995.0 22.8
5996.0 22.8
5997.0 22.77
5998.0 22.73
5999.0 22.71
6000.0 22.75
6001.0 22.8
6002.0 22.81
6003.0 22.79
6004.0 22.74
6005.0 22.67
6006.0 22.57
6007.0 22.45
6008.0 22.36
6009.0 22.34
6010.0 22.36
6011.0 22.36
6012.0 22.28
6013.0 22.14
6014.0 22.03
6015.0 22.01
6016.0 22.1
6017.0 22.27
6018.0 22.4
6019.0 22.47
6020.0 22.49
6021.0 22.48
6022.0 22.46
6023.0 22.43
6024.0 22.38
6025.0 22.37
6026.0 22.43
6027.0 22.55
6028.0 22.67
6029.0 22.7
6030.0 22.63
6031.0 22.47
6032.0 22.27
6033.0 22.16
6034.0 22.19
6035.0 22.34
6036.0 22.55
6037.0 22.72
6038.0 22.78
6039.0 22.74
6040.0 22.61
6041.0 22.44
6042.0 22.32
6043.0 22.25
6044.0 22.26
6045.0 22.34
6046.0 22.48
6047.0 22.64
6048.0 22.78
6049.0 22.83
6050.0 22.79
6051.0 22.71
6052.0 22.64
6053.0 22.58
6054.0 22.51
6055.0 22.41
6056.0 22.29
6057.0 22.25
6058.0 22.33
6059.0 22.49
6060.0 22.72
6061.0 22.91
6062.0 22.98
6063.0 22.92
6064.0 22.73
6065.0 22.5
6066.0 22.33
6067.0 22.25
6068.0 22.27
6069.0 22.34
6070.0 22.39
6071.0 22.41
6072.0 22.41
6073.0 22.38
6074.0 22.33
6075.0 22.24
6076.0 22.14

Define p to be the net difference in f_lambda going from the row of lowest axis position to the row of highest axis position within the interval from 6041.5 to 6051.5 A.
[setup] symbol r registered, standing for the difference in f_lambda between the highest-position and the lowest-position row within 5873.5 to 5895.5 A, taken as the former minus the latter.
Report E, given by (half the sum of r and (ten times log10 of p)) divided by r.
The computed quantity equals 1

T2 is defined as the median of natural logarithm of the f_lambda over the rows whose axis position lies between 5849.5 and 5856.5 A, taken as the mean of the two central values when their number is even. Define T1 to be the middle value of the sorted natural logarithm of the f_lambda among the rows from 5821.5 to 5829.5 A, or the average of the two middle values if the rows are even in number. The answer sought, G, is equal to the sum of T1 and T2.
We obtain 6.26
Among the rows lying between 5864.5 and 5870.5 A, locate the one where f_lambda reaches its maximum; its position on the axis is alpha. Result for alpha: 5870.0 A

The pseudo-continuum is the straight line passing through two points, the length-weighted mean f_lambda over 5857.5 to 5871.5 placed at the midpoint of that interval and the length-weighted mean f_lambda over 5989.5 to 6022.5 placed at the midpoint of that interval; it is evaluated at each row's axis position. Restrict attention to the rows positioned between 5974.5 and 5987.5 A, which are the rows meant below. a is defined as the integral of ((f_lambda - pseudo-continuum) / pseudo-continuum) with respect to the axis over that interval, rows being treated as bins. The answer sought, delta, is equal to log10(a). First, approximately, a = 0.02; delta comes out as -1.70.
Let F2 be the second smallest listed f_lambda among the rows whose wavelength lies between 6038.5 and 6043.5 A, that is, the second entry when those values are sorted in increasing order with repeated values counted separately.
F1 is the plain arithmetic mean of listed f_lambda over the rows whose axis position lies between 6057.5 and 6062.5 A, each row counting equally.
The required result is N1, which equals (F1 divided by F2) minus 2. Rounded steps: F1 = 22.7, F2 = 22.32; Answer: -0.98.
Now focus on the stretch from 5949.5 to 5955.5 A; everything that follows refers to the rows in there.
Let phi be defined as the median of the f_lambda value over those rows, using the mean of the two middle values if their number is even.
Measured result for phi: 22.4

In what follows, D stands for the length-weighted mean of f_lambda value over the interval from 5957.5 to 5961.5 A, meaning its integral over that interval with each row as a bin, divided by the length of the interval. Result 22.8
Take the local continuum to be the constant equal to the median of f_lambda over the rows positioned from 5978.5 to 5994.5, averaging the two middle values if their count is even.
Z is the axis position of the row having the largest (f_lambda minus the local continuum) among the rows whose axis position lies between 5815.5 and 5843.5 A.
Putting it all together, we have 5841.0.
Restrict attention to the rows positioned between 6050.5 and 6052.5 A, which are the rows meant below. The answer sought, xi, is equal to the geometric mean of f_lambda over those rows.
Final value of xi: 22.7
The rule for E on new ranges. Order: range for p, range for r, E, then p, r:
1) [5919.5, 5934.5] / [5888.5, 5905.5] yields -1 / 0.14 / 2.2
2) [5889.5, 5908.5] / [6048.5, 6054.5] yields -5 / 2.40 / -0.3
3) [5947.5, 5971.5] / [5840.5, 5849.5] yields -23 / 0.37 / 0.1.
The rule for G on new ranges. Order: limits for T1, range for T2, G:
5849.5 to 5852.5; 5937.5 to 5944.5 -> 6.29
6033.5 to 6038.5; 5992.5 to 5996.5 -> 6.24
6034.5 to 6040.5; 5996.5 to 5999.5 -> 6.24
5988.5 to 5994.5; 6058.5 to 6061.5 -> 6.25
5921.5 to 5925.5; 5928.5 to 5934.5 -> 6.27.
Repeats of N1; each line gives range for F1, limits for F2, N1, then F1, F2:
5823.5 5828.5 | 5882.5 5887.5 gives -0.99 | 22.5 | 22.35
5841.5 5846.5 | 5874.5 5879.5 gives -0.98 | 23.5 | 22.94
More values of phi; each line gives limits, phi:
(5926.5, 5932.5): 23.0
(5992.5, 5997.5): 22.8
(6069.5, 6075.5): 22.4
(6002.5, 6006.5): 22.7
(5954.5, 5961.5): 22.7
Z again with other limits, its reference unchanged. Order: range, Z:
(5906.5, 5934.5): 5933.0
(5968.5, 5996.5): 5989.0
